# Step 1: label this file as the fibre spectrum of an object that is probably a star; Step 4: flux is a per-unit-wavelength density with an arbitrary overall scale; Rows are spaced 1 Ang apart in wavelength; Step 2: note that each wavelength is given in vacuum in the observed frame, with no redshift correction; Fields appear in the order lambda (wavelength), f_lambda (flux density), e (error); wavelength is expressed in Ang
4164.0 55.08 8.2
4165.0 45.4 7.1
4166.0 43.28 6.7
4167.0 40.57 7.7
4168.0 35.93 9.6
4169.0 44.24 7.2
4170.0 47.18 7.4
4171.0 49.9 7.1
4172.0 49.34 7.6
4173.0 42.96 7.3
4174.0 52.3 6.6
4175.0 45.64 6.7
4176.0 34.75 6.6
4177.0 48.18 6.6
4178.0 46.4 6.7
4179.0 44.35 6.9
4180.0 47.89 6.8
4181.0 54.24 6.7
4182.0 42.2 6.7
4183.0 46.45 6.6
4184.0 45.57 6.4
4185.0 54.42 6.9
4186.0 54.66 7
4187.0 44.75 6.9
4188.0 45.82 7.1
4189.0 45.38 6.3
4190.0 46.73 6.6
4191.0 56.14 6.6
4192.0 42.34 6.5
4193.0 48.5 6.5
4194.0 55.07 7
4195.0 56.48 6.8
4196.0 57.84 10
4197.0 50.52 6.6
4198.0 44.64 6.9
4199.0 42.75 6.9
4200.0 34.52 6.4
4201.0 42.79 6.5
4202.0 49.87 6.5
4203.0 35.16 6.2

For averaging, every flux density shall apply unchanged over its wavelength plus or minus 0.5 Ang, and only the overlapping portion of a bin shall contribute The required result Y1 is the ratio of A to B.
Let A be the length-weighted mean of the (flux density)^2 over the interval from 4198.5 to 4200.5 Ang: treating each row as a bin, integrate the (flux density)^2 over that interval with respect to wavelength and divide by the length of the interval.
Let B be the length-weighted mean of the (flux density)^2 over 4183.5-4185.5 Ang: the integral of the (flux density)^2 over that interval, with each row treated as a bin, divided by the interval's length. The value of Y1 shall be 0.60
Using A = 1510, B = 2519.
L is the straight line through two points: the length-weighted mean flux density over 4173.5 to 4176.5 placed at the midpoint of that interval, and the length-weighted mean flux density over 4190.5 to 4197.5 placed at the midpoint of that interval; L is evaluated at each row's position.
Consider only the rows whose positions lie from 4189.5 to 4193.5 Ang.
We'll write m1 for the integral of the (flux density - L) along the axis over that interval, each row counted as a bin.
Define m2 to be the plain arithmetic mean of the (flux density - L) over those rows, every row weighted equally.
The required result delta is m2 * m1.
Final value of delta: 33.8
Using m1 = -11.6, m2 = -2.9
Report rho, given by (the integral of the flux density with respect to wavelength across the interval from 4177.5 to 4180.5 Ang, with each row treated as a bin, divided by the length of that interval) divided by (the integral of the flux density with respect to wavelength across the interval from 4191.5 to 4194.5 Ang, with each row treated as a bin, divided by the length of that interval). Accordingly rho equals 0.95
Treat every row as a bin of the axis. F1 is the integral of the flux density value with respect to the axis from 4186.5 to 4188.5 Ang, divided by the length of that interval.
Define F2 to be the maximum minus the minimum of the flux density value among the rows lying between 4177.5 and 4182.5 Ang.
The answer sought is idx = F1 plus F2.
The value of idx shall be 57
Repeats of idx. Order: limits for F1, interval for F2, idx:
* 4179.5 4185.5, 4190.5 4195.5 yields 63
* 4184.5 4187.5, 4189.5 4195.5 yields 65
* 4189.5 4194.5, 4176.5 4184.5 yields 62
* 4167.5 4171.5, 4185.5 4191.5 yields 56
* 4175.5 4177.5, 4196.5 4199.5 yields 49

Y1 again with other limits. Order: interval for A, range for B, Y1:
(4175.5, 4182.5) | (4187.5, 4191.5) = 0.88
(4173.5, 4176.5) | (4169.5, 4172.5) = 0.84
